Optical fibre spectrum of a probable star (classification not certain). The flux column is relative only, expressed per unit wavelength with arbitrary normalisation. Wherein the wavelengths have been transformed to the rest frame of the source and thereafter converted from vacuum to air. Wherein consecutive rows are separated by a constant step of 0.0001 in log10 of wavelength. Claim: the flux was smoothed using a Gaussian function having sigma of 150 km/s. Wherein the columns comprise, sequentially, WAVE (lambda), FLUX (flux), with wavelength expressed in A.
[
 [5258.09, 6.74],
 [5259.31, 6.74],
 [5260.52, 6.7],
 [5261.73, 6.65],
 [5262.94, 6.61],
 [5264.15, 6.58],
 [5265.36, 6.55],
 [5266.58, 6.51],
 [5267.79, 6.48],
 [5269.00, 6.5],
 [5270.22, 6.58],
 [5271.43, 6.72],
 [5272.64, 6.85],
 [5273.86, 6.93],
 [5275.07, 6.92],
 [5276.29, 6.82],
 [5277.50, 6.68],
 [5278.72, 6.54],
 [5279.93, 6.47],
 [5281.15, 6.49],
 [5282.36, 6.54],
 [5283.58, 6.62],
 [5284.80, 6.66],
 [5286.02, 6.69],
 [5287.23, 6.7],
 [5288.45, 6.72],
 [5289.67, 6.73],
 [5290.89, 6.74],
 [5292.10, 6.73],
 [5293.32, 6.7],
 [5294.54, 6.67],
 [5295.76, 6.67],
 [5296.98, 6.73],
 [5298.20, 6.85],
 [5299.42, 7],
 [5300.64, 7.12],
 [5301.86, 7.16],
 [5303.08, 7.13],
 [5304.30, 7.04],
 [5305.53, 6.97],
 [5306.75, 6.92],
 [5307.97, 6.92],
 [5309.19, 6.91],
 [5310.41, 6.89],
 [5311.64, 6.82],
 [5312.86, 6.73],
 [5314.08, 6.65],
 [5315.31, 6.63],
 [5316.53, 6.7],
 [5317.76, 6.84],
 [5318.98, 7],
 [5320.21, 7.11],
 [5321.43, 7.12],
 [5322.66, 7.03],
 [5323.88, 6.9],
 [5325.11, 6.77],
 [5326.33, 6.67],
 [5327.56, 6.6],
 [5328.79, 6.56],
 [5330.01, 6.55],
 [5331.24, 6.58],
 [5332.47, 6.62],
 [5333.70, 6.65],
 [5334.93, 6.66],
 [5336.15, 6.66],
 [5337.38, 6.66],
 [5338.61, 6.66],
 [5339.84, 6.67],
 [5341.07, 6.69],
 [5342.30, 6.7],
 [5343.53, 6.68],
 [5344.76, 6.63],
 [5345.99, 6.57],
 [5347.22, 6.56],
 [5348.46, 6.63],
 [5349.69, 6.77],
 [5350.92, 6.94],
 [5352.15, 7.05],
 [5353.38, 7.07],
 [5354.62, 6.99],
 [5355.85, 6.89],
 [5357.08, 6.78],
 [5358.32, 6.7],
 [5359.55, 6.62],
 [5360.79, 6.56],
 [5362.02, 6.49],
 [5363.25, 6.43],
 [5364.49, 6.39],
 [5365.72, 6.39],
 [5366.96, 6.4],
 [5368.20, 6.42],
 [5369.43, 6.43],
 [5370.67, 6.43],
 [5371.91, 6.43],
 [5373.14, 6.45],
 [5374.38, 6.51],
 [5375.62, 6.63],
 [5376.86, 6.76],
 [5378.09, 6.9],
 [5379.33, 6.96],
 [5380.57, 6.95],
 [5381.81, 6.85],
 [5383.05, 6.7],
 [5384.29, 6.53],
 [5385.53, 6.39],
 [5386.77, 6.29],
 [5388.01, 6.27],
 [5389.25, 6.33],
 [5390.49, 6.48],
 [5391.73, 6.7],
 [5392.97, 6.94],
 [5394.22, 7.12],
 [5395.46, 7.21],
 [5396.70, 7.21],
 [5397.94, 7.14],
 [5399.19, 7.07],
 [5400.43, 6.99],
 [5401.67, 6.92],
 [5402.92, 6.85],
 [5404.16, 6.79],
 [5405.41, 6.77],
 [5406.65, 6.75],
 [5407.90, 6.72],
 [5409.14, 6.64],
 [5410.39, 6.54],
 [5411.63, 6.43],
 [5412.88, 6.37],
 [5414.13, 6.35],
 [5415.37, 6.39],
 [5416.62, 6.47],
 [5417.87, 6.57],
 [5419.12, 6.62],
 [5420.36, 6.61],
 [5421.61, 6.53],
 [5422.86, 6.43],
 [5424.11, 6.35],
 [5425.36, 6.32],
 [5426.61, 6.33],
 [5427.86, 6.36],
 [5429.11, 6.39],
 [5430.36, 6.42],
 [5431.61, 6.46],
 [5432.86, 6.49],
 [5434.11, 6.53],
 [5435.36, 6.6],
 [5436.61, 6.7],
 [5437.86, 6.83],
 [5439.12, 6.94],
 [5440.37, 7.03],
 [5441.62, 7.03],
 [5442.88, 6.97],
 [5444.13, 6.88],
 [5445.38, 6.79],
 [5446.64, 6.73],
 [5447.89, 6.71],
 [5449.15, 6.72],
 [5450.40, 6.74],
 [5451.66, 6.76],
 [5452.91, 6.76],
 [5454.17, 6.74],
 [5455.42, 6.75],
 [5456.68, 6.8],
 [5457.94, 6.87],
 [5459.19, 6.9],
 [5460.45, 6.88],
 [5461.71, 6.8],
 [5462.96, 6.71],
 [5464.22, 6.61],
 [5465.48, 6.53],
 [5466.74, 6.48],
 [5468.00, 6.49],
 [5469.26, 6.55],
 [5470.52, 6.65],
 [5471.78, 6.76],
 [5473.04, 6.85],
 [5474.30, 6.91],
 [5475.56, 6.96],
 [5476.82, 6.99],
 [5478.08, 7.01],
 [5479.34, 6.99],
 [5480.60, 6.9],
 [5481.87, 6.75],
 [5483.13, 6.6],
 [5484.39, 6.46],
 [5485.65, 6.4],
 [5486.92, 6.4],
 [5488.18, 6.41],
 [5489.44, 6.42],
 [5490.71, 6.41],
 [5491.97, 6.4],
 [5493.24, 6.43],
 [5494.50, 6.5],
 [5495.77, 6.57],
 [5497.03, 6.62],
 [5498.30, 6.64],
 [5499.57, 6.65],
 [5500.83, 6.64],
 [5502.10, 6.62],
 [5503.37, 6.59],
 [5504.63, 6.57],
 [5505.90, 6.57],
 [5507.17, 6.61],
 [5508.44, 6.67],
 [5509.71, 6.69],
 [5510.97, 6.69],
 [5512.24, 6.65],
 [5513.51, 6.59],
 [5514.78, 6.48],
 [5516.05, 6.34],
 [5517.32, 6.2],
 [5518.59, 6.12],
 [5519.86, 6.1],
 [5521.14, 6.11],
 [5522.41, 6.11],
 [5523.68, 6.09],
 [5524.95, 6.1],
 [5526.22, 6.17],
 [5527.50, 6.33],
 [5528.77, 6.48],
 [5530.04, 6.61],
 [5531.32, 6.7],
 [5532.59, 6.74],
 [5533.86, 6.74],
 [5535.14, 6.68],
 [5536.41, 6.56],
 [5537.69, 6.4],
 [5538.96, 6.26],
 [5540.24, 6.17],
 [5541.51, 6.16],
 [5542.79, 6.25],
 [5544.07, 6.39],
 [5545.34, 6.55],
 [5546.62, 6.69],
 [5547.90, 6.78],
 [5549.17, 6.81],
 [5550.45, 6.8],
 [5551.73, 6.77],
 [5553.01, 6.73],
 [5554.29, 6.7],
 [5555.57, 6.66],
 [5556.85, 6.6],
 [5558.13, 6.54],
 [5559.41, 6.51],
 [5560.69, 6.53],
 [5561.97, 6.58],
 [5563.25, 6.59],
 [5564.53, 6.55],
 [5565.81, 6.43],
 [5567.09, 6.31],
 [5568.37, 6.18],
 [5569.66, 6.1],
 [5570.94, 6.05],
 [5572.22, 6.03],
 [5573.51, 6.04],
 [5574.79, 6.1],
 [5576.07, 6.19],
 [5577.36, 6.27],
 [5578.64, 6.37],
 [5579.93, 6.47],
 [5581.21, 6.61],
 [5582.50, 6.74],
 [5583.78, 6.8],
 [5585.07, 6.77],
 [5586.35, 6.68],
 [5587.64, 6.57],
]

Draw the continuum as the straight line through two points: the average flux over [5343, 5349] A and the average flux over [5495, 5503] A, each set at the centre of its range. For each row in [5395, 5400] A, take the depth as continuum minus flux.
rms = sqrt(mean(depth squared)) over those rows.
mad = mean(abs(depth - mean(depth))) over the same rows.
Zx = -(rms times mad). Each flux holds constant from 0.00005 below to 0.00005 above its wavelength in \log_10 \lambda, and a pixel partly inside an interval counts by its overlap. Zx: -0.029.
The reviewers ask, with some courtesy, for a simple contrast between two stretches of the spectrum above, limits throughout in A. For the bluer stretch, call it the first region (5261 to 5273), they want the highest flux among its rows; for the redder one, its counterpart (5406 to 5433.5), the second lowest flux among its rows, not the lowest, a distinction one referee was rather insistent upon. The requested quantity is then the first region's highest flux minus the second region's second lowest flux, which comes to 0.5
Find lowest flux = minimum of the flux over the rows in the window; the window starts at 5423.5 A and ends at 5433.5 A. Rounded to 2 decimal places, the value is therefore 6.32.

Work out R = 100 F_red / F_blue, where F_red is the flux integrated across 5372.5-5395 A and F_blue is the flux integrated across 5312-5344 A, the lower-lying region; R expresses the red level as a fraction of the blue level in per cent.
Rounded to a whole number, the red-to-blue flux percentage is 69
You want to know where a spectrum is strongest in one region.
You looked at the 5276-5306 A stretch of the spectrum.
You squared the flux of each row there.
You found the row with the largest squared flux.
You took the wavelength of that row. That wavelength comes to 5301.86 A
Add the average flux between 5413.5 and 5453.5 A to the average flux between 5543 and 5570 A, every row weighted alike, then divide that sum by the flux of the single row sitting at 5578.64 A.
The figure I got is 2.07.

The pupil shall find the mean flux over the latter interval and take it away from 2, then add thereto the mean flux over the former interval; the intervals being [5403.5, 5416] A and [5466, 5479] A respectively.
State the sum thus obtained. 1.8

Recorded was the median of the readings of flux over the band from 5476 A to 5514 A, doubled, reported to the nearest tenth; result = 13.2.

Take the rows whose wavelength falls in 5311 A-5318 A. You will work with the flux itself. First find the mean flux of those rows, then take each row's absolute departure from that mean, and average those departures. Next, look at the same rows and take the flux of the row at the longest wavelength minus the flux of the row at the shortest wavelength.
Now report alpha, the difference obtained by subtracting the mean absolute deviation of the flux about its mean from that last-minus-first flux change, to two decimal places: -0.05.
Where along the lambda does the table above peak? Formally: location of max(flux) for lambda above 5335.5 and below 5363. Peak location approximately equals 5353.38 A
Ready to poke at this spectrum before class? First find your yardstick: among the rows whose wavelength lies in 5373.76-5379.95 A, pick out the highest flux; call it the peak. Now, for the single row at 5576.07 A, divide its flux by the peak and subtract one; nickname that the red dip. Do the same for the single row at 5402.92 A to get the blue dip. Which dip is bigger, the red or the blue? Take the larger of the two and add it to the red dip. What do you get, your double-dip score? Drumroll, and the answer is -0.13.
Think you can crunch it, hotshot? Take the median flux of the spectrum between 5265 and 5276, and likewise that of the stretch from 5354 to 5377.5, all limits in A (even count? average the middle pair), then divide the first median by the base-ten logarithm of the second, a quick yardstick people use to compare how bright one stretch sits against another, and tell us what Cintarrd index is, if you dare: 8.10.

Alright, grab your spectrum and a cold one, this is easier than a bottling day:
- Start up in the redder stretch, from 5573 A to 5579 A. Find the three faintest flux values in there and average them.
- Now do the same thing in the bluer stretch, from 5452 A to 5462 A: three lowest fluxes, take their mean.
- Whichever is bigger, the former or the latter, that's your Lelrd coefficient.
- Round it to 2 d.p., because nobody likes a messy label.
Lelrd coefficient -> 6.75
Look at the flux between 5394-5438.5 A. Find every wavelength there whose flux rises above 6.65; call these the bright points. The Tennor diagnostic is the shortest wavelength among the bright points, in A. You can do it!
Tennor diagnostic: 5394.22 A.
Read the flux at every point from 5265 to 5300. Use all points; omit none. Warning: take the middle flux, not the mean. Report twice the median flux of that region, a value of 13.4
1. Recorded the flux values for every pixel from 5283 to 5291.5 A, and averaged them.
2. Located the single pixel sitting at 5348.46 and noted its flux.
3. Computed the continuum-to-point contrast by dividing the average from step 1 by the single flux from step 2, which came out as 1.01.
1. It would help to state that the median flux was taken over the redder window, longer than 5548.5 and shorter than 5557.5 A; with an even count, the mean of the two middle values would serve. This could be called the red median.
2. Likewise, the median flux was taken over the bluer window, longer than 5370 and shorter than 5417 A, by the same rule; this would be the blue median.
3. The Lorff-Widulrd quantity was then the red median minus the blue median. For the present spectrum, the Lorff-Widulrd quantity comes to 0.0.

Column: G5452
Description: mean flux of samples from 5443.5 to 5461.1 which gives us 6.79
